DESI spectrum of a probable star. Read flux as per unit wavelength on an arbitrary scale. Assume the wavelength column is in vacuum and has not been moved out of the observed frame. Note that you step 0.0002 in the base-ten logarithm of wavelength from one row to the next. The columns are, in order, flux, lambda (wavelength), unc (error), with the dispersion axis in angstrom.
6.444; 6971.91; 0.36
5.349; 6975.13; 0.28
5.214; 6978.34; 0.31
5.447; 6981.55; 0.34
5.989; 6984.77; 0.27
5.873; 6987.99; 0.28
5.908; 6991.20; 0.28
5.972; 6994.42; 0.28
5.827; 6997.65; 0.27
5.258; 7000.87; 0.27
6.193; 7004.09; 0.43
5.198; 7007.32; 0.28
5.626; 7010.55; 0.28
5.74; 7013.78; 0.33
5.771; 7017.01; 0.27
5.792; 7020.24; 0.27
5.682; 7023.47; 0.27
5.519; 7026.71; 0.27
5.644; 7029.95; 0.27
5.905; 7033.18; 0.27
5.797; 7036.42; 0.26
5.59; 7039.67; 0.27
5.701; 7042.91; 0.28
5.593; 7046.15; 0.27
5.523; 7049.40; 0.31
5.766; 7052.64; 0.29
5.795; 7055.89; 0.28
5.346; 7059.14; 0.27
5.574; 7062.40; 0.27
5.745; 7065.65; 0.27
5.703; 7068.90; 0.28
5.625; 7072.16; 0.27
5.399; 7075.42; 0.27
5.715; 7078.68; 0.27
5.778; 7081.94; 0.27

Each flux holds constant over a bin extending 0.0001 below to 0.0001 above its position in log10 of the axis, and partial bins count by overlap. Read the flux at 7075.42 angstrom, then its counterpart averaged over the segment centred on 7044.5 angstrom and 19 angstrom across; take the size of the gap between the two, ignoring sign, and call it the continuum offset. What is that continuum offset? 0.26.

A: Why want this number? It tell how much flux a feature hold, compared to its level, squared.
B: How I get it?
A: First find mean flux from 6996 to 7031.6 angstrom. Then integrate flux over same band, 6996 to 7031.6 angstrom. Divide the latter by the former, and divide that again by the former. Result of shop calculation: 6.3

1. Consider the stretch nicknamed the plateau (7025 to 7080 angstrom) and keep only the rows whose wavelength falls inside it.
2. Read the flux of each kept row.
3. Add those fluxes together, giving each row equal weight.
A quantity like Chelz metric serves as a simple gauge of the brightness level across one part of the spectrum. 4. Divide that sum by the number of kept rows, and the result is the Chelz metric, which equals 5.64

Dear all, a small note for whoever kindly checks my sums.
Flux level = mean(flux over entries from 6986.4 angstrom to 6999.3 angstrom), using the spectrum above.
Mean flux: 5.89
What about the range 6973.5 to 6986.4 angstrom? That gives 5.50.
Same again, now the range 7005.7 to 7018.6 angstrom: 5.58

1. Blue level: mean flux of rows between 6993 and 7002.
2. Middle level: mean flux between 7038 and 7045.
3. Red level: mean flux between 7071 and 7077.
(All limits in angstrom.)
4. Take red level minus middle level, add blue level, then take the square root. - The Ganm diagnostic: 2.36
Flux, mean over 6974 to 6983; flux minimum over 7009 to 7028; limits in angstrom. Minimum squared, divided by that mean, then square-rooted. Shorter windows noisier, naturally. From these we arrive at 2.39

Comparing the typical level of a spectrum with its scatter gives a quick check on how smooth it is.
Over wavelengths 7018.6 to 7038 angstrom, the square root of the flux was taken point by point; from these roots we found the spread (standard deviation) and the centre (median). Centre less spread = 2.37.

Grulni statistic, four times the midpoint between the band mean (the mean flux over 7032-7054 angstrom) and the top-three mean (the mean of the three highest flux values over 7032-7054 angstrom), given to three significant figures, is 23.0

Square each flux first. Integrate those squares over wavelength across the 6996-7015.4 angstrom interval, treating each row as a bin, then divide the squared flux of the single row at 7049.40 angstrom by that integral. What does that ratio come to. 0.049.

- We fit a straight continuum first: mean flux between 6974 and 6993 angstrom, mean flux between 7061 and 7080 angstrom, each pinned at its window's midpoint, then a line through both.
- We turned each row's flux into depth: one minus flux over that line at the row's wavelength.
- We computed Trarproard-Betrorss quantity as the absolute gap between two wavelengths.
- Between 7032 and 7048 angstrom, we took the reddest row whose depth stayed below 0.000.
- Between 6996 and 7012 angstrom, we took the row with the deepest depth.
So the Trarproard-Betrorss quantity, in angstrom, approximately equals 35.6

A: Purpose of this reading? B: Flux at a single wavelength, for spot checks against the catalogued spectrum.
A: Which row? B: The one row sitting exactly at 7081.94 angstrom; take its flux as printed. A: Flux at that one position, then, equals 5.778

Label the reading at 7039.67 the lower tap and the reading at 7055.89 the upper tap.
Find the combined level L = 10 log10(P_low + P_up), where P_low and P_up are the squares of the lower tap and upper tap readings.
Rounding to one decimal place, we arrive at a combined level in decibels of 18.1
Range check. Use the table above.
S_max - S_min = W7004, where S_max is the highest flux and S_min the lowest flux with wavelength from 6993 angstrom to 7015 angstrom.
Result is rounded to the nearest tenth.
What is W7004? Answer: 1.0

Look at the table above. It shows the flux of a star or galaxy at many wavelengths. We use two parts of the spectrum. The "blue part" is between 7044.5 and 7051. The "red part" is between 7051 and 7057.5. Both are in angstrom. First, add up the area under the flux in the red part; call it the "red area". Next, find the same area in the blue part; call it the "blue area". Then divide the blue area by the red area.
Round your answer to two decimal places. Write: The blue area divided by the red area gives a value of 0.96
